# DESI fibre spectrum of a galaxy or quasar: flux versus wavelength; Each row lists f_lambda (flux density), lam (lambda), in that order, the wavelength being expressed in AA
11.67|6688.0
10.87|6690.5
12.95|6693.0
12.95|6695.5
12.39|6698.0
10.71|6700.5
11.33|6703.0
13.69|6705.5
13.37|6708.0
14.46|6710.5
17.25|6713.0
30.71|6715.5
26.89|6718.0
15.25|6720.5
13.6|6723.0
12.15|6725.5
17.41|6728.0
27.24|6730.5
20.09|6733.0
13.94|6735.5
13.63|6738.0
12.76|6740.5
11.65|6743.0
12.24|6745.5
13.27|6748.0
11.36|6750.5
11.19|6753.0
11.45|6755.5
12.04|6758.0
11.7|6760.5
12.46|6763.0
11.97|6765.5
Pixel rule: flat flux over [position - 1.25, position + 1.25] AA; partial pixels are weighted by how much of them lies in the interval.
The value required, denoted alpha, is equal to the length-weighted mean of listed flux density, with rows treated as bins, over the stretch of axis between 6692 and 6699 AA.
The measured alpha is 12.8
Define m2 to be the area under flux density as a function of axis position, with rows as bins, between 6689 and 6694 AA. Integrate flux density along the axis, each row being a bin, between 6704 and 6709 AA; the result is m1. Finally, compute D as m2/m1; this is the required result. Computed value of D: 0.88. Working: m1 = 67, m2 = 59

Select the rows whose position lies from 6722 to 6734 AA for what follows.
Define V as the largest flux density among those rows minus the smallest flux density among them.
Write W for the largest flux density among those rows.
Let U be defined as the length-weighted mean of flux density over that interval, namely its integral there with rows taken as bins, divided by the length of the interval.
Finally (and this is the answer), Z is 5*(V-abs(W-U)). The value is 30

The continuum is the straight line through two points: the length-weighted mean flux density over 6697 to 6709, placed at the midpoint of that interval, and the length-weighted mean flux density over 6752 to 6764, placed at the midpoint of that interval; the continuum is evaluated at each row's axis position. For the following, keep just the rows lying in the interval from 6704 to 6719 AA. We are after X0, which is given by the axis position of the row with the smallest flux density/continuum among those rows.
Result 6708.0 AA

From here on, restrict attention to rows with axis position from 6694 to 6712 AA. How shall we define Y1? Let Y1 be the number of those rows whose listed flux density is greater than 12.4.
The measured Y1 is 4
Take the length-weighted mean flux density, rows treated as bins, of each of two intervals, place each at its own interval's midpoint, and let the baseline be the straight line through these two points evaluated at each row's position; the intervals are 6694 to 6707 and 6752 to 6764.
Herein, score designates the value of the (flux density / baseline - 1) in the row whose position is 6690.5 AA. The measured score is -0.12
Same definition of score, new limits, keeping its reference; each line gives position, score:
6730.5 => 1.27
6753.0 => -0.05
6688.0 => -0.06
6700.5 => -0.13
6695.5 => 0.05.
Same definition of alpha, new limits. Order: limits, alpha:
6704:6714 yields 14.5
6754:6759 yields 11.7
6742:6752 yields 12.1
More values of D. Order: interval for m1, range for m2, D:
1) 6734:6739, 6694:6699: 0.90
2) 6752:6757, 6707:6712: 1.24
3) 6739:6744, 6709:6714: 1.27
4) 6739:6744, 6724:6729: 1.19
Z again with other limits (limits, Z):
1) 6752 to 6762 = 2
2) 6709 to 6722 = 31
